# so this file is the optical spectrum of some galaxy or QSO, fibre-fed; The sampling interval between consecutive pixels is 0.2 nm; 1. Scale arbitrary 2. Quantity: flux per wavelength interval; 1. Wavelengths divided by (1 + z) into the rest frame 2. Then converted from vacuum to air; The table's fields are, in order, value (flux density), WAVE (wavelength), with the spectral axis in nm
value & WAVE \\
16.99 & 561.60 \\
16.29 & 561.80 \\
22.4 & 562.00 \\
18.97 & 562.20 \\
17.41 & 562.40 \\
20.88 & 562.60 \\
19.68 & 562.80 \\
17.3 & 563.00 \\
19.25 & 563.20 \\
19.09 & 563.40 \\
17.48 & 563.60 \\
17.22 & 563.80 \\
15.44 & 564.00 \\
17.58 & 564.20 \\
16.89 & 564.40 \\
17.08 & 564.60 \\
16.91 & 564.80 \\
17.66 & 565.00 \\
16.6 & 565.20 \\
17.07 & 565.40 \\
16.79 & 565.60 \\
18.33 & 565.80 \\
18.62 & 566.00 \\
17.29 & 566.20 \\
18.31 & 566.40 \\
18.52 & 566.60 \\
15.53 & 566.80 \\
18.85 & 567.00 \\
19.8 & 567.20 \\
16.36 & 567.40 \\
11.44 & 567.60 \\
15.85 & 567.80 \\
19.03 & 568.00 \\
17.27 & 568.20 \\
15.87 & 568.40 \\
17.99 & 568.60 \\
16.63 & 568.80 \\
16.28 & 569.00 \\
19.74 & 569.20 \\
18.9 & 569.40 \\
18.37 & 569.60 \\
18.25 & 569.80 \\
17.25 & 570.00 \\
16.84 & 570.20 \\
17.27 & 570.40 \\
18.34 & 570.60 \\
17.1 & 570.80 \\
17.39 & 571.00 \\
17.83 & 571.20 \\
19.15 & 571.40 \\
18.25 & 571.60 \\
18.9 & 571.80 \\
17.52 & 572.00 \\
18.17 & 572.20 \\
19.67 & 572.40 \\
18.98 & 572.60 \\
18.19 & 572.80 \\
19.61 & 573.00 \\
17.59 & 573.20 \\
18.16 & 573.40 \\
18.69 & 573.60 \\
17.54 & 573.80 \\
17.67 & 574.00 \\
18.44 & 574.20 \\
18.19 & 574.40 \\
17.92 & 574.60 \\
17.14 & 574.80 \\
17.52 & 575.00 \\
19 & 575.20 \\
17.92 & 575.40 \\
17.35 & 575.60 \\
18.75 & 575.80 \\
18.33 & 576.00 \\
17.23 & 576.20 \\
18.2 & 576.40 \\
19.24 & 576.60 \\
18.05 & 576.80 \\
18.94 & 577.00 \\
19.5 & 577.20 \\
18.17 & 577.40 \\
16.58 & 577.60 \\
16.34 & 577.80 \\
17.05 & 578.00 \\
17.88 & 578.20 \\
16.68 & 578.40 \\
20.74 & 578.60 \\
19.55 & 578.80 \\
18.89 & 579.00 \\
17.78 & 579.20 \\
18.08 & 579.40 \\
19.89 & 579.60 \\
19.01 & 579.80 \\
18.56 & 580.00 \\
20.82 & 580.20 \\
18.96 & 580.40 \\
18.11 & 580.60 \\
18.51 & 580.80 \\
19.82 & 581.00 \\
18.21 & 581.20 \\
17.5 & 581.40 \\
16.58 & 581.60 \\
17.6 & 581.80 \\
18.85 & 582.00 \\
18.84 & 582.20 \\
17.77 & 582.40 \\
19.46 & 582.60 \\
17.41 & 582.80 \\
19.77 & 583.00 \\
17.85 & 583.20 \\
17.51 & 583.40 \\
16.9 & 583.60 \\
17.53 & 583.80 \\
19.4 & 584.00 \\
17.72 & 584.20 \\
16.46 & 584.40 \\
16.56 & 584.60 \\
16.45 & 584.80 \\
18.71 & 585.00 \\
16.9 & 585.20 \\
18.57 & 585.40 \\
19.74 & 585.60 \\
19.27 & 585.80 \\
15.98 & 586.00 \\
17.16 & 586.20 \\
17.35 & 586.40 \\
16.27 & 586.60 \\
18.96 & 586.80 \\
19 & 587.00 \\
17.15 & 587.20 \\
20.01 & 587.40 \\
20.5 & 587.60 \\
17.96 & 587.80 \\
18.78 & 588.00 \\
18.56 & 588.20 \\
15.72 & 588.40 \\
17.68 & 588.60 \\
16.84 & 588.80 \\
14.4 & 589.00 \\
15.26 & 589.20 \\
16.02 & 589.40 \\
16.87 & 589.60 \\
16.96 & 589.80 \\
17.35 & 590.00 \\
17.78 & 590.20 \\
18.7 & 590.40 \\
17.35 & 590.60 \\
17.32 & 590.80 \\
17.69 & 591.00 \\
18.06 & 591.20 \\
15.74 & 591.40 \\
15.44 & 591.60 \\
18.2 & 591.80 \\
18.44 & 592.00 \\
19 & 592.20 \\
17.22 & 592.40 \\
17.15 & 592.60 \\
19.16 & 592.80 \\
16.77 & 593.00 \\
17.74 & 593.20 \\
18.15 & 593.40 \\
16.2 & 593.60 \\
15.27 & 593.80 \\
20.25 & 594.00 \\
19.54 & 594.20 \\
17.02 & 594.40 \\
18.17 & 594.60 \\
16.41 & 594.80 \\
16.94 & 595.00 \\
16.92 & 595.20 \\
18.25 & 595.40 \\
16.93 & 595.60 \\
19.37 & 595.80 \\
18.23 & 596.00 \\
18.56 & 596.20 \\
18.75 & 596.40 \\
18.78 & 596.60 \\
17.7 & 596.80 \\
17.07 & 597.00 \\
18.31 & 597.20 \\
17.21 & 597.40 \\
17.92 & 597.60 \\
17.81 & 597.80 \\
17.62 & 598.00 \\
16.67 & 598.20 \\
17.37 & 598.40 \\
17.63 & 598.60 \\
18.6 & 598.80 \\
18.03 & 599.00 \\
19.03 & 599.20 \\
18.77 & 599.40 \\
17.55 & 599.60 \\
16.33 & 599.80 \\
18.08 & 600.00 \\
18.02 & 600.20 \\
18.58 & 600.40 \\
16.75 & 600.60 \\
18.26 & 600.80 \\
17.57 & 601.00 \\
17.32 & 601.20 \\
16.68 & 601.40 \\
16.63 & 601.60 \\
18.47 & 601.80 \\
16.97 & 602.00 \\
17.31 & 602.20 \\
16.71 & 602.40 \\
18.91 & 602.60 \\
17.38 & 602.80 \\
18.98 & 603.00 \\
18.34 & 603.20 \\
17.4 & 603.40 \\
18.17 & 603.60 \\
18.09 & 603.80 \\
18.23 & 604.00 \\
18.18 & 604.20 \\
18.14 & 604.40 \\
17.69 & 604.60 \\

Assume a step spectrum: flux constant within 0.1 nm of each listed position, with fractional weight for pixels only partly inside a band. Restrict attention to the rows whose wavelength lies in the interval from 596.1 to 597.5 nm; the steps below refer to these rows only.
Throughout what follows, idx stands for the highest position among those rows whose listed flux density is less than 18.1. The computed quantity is 597.40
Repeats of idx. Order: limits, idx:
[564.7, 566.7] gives 566.20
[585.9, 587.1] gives 586.60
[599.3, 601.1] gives 601.00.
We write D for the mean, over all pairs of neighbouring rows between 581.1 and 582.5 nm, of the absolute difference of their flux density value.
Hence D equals 0.83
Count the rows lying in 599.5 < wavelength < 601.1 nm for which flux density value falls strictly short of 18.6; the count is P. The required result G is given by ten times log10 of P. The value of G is 9.0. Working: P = 8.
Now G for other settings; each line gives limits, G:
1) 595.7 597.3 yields 7.0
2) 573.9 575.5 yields 8.5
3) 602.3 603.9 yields 7.8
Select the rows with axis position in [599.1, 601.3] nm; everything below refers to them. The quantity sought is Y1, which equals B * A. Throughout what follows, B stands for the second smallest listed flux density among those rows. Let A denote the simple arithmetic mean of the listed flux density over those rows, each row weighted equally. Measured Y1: 299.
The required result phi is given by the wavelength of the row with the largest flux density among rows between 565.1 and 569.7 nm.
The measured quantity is 567.20 nm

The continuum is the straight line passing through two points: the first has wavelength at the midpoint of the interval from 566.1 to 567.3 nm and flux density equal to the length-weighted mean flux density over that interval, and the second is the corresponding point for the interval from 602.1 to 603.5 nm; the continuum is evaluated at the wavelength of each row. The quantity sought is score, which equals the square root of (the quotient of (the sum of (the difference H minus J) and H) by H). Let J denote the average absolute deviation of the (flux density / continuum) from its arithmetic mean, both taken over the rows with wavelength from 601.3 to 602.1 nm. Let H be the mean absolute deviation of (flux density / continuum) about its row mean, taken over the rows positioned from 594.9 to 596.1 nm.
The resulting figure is 1.11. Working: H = 0.05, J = 0.036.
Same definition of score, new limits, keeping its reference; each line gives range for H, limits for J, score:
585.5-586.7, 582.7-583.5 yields 1.16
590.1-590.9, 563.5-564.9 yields 1.01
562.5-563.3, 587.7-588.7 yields 1.08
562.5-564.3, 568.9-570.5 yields 1.14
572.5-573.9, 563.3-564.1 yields 0.61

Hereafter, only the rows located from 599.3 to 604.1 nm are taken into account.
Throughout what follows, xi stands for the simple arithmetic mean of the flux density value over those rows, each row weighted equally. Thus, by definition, 17.7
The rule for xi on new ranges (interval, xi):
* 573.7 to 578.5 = 17.9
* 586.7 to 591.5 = 17.5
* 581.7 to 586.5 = 17.9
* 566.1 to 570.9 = 17.4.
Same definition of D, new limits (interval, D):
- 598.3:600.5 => 0.79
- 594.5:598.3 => 0.84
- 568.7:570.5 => 0.89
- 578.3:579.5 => 1.46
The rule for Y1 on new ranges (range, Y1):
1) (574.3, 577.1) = 312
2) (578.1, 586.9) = 296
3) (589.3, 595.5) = 270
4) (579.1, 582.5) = 324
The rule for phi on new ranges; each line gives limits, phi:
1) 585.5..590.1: 587.60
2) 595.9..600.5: 599.20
